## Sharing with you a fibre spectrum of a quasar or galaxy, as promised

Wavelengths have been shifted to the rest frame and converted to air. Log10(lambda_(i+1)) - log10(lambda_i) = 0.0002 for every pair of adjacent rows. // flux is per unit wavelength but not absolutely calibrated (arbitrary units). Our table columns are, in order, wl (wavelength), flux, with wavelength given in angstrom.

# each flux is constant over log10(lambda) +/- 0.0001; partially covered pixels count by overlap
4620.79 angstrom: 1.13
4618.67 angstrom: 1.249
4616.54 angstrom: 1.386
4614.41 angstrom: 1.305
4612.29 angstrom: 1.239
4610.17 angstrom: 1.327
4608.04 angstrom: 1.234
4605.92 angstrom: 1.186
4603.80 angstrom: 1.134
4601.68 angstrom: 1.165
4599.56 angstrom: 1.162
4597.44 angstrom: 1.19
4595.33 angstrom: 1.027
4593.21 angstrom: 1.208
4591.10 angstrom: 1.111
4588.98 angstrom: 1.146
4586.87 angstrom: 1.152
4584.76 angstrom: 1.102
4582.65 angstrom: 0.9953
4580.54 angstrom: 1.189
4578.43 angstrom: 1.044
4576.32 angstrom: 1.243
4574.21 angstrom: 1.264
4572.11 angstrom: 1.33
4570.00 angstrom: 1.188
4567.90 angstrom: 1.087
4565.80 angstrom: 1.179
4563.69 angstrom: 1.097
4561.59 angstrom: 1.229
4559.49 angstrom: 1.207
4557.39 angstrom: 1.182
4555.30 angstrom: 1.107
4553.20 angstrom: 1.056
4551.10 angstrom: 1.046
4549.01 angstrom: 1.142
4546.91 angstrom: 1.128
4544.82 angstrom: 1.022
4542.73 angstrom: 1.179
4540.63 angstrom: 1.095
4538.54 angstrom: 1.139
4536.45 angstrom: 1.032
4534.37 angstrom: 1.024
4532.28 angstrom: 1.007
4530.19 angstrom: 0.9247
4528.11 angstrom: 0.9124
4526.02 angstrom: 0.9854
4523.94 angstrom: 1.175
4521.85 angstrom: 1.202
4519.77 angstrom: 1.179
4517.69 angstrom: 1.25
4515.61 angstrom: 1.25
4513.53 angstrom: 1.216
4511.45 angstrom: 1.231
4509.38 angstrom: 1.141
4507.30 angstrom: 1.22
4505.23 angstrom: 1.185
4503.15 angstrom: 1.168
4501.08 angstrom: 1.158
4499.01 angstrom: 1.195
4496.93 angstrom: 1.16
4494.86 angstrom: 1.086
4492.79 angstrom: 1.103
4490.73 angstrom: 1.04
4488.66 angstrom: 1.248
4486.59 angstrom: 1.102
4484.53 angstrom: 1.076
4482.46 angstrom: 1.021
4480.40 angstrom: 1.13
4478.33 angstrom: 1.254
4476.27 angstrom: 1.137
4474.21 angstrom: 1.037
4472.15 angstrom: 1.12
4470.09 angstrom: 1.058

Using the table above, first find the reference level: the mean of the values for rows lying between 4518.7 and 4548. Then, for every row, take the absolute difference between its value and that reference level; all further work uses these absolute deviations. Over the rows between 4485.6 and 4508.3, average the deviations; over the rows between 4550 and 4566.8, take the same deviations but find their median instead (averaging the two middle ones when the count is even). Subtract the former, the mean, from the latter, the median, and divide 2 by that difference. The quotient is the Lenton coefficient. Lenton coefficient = -141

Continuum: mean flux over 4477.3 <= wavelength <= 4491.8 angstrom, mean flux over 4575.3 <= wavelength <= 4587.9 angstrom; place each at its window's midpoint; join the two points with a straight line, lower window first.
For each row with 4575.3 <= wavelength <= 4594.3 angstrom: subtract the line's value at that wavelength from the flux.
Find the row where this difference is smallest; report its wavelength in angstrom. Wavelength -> 4582.65 angstrom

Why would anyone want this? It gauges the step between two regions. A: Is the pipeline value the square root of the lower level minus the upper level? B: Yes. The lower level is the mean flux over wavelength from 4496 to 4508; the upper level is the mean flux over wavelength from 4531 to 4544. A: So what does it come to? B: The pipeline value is 0.32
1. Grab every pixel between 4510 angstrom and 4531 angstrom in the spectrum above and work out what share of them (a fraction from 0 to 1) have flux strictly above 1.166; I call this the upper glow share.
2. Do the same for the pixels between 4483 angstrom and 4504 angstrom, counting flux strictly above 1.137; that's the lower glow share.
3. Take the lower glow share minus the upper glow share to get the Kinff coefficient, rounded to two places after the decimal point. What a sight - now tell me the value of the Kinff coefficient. -0.20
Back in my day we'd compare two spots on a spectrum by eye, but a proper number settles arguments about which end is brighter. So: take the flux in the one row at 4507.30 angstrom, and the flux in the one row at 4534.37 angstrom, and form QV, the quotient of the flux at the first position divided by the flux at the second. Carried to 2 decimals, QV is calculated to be 1.19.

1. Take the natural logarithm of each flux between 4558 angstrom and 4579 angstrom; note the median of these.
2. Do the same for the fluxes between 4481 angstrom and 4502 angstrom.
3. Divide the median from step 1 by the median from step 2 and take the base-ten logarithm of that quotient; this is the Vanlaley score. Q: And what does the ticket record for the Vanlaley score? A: 0.27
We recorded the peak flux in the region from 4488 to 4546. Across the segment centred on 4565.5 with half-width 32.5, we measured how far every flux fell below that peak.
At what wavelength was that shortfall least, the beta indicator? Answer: 4572.11 angstrom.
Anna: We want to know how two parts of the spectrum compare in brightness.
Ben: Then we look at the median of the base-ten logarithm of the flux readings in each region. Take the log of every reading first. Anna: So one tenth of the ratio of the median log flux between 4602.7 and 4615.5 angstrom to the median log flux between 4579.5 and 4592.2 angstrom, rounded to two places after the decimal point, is 0.18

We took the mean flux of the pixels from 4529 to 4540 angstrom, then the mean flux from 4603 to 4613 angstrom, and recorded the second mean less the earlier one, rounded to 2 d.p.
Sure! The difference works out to 0.20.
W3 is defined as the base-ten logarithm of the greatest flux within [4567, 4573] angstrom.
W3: 0.124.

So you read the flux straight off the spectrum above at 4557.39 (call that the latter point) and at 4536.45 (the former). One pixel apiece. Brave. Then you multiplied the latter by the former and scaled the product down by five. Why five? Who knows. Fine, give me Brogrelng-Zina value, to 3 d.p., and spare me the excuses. 0.244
